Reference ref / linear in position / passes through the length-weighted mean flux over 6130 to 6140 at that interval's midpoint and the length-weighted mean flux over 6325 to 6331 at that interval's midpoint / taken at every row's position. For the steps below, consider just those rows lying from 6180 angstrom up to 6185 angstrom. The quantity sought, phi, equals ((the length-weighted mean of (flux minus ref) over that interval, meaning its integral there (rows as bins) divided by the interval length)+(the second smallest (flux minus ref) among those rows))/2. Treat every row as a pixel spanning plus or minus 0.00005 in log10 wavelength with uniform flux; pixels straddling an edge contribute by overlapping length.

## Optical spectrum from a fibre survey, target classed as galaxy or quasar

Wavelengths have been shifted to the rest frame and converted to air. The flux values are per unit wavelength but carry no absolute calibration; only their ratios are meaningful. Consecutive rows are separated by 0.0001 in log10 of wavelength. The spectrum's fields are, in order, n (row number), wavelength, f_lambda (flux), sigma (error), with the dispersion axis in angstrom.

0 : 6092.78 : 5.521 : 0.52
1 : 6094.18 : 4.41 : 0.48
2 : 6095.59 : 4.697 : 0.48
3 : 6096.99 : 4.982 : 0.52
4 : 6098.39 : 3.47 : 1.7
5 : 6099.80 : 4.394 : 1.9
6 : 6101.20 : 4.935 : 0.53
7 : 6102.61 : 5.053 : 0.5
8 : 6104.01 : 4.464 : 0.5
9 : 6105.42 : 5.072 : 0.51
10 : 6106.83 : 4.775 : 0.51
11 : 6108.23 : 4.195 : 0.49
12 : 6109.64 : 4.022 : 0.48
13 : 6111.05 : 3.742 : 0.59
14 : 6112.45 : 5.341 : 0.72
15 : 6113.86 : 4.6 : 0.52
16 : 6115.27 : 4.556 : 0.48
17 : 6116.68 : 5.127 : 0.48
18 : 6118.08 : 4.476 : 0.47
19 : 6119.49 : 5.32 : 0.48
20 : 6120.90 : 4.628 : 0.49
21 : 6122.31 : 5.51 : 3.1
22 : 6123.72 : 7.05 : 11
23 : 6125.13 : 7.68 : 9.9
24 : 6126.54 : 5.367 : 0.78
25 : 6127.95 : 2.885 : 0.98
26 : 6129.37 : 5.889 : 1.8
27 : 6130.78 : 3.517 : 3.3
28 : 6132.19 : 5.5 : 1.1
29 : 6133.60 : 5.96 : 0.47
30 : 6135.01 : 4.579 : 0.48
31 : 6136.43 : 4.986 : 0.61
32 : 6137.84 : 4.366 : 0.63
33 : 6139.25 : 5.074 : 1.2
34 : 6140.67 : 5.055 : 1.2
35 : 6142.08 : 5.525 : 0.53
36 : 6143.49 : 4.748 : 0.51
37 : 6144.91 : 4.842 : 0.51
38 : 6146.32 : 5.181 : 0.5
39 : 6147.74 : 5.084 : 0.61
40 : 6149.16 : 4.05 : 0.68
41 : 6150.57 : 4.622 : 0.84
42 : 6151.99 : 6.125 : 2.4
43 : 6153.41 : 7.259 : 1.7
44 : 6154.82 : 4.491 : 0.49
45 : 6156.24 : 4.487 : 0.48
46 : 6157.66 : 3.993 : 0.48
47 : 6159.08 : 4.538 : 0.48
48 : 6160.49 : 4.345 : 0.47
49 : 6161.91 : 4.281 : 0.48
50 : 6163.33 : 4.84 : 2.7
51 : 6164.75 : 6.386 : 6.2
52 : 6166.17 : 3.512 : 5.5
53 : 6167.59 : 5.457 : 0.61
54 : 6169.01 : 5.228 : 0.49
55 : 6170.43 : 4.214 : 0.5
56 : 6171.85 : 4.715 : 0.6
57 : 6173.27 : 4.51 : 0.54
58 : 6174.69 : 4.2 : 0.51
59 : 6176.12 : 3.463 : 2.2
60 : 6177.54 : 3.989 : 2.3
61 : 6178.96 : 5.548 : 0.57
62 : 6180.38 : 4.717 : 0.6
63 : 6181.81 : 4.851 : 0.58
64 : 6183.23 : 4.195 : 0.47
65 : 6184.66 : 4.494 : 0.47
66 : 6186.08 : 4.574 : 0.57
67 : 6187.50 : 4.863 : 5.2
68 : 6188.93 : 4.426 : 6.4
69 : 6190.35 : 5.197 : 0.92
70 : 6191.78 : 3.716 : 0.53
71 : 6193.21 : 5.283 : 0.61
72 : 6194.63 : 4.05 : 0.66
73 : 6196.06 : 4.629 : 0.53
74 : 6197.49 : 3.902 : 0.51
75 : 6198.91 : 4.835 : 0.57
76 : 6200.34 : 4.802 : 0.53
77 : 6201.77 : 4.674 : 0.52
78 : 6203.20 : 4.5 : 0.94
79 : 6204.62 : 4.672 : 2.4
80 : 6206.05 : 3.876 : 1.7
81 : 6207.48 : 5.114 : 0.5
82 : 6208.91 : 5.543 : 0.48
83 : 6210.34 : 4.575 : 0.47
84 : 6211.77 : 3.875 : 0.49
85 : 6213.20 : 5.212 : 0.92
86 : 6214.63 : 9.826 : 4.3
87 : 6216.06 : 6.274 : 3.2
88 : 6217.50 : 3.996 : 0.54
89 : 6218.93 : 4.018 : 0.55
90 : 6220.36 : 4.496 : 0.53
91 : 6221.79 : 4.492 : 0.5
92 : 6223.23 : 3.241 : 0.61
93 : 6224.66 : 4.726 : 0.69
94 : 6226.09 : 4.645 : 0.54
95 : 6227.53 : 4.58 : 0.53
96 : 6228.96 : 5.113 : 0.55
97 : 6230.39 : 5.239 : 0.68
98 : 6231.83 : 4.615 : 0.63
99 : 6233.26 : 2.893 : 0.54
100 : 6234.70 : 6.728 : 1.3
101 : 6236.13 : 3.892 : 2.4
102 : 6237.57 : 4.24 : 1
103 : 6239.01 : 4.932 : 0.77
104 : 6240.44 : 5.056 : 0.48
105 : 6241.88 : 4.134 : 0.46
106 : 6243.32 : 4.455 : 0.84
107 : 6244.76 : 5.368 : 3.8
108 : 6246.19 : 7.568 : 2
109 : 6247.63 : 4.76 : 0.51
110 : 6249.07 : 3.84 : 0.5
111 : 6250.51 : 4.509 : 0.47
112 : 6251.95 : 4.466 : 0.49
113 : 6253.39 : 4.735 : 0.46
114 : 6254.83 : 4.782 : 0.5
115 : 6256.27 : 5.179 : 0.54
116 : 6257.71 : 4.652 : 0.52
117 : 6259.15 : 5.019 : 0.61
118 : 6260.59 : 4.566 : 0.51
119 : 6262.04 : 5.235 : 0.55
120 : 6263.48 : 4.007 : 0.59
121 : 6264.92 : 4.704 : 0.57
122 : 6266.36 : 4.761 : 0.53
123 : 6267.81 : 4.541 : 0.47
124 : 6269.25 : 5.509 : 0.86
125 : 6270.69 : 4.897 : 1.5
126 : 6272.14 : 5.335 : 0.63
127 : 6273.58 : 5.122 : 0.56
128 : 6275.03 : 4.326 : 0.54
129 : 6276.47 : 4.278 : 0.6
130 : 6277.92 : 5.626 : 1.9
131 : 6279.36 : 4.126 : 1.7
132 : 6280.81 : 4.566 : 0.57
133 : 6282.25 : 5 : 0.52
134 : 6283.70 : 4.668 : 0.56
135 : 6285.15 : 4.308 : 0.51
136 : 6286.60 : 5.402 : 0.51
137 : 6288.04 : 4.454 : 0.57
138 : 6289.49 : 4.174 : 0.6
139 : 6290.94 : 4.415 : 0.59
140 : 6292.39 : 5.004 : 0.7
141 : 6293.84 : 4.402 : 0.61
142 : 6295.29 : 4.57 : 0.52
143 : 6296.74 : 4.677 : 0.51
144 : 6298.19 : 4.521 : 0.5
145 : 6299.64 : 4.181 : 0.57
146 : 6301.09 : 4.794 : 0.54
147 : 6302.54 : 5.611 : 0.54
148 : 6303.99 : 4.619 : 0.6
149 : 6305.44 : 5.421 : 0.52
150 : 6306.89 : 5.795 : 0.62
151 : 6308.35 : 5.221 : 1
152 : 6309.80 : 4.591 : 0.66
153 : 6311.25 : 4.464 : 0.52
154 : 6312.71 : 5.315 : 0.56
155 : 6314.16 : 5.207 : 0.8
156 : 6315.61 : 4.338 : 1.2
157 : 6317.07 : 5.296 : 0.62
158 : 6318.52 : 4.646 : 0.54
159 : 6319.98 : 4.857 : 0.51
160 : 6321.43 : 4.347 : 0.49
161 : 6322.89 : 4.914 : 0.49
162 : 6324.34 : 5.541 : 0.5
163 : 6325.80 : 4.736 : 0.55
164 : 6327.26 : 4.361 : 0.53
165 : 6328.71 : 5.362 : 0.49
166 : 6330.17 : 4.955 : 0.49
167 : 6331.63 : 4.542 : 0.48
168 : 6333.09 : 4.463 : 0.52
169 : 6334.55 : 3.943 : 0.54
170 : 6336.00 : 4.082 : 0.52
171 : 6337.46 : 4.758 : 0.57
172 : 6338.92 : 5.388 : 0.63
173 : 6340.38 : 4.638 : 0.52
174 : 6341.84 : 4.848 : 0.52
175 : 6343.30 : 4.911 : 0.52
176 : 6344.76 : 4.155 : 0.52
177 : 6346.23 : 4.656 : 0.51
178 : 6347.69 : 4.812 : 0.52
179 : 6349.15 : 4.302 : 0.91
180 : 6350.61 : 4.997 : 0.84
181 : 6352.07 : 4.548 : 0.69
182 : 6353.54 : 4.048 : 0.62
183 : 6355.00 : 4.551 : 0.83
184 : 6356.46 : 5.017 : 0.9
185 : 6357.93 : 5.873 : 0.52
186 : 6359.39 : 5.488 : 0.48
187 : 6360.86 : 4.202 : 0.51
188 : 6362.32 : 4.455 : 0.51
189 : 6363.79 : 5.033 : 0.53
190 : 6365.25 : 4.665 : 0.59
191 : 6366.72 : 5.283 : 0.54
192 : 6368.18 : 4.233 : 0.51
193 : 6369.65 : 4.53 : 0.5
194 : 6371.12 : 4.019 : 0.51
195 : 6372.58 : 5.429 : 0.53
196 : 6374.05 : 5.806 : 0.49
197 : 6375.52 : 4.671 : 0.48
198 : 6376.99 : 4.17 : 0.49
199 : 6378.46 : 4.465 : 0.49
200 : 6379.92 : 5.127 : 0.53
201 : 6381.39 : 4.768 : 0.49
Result -0.33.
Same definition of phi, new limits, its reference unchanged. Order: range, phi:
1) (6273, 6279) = -0.30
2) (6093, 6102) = -0.40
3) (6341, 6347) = -0.20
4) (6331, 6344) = -0.50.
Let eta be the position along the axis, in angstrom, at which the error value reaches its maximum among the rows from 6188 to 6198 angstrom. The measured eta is 6188.93 angstrom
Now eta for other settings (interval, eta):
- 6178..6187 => 6180.38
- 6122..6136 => 6123.72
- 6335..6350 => 6349.15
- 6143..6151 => 6150.57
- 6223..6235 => 6234.70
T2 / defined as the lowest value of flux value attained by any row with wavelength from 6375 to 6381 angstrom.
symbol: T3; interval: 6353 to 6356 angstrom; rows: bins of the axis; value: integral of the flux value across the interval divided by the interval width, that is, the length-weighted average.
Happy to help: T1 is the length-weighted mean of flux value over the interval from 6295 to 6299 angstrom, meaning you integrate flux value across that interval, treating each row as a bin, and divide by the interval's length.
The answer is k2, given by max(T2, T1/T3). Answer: 4.2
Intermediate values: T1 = 4.58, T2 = 4.17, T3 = 4.39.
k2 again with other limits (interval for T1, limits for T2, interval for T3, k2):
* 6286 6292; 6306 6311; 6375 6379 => 4.6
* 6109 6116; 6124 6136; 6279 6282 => 2.9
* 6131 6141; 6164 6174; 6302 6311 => 3.5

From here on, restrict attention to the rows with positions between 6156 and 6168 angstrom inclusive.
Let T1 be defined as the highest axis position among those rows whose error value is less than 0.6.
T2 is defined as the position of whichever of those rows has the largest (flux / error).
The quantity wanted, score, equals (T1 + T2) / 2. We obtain 6160.5 angstrom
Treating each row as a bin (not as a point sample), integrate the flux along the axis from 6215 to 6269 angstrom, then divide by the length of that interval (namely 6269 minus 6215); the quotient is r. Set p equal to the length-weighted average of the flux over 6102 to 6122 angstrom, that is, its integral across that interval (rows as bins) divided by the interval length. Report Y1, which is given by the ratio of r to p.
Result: 1.01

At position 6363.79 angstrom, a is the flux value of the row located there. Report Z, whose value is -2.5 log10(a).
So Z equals -1.75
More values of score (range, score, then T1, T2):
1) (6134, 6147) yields 6144.2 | 6146.32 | 6142.08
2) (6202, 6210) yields 6208.9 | 6208.91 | 6208.91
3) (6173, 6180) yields 6179.0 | 6178.96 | 6178.96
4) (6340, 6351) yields 6345.5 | 6347.69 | 6343.30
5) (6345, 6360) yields 6359.4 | 6359.39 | 6359.39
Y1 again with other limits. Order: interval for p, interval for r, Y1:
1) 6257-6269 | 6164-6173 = 1.04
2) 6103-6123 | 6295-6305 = 1.01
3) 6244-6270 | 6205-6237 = 0.99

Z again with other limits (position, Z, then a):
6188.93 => -1.62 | 4.426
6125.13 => -2.21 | 7.68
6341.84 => -1.71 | 4.848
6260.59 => -1.65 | 4.566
